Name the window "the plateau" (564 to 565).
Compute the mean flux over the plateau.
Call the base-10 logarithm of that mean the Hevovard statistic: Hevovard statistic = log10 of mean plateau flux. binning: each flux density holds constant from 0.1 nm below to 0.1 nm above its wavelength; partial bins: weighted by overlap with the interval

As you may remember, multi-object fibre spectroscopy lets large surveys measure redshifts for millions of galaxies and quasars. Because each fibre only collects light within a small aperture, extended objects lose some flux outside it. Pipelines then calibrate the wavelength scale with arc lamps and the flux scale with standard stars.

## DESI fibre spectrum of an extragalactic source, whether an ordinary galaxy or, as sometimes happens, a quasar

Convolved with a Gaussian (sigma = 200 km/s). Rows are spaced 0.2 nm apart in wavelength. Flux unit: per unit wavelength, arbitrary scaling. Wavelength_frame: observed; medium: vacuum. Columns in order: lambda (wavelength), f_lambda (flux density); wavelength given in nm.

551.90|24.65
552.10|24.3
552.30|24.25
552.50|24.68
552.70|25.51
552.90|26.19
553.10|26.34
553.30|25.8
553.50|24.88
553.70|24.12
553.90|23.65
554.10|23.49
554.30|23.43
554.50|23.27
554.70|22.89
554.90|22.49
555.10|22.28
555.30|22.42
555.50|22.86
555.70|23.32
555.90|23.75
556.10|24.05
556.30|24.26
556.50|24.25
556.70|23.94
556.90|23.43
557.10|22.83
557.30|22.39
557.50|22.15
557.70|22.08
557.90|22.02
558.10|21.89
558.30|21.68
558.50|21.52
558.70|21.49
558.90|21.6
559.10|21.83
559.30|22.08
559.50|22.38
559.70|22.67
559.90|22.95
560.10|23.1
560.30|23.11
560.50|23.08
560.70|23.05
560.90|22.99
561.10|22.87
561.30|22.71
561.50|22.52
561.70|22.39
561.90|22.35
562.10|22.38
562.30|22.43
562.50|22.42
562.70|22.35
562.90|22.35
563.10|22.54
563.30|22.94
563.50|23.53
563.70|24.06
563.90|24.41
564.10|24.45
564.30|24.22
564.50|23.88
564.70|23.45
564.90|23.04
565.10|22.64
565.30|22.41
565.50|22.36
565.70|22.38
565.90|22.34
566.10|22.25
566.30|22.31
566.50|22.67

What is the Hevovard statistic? 1.38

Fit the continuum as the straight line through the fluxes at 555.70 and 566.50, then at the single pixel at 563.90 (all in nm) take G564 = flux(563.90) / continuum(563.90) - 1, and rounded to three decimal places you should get 0.069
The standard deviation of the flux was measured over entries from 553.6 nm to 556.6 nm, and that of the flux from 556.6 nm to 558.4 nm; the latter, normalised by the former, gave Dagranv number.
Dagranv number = 1.1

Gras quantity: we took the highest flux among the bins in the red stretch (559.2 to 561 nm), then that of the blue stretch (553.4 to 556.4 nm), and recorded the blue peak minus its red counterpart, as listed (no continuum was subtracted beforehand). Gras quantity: 1.8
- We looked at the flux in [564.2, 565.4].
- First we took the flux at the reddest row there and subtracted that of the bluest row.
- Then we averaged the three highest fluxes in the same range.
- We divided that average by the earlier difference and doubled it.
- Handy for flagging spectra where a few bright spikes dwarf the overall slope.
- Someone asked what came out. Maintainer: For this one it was -26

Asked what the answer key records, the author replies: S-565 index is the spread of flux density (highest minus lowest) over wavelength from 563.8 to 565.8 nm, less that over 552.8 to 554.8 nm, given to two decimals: -1.36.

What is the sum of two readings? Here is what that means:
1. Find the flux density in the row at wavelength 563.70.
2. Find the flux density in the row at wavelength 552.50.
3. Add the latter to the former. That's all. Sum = 48.7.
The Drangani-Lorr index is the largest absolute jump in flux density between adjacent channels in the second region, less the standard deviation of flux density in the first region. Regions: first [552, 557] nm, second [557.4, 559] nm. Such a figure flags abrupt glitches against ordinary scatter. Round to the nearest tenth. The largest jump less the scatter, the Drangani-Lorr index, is -0.9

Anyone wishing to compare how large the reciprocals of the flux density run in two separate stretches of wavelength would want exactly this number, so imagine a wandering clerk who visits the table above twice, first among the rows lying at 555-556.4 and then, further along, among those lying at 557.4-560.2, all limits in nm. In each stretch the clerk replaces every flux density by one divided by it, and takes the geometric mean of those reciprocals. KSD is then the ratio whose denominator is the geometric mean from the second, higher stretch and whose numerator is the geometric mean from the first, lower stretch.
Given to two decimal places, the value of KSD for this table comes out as 0.95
